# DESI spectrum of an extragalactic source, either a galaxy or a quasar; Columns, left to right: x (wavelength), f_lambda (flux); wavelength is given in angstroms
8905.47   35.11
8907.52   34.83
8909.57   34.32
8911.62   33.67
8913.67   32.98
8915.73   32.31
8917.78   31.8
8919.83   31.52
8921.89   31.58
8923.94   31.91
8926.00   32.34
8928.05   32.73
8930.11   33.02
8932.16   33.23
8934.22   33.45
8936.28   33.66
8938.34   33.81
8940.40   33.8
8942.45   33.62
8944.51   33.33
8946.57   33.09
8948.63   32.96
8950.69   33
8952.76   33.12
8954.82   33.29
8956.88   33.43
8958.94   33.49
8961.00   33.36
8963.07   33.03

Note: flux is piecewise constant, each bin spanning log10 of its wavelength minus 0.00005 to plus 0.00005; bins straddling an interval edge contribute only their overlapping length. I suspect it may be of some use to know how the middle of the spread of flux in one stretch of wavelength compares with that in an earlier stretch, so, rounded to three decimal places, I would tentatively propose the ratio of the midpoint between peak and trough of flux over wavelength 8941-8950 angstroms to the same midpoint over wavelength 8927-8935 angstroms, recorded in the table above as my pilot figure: 1.006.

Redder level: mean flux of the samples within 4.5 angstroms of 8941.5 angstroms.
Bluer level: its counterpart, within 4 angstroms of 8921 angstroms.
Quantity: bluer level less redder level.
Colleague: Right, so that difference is -1.9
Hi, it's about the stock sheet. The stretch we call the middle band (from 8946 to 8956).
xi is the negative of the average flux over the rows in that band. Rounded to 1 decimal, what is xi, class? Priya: -33.1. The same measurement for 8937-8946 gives -33.6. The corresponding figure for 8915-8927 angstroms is -31.9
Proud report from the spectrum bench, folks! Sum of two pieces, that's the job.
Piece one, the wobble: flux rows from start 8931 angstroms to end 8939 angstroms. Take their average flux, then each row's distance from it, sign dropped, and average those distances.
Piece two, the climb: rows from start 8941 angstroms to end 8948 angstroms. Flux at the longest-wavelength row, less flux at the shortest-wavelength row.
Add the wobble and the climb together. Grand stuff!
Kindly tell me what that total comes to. -0.33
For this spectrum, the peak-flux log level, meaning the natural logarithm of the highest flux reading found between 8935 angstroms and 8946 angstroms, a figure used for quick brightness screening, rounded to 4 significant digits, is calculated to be 3.521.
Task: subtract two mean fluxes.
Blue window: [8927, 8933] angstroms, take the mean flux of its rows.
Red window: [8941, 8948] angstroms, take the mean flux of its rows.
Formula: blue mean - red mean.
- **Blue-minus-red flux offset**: -0.4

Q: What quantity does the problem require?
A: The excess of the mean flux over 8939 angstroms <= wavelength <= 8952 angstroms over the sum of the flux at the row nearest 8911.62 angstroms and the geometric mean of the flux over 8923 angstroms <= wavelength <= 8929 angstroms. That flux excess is -32.7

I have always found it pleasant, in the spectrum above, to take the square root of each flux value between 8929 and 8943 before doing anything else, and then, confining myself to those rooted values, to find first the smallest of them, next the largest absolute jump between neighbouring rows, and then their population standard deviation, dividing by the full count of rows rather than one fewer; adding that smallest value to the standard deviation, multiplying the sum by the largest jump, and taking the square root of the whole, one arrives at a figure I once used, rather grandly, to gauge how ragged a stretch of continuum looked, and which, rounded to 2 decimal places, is 0.33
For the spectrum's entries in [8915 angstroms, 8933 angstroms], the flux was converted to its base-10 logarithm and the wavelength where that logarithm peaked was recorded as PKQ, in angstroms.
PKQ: 8932.16 angstroms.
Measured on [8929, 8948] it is 8938.34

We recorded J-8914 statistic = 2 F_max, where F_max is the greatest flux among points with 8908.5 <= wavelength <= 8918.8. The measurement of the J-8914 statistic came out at 68.6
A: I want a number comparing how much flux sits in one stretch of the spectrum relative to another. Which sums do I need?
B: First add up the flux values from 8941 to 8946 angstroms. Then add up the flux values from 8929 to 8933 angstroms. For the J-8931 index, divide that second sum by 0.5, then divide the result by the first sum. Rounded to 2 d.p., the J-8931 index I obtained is 1.98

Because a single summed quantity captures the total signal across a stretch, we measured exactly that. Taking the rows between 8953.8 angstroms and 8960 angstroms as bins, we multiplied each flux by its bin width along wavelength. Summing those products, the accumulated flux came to 207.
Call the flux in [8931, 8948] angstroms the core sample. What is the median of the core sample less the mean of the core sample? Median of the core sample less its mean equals 0.04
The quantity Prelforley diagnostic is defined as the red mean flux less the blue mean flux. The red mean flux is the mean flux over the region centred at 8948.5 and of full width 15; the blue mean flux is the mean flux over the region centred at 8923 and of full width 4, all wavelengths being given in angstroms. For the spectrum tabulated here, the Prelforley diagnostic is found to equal 1.5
